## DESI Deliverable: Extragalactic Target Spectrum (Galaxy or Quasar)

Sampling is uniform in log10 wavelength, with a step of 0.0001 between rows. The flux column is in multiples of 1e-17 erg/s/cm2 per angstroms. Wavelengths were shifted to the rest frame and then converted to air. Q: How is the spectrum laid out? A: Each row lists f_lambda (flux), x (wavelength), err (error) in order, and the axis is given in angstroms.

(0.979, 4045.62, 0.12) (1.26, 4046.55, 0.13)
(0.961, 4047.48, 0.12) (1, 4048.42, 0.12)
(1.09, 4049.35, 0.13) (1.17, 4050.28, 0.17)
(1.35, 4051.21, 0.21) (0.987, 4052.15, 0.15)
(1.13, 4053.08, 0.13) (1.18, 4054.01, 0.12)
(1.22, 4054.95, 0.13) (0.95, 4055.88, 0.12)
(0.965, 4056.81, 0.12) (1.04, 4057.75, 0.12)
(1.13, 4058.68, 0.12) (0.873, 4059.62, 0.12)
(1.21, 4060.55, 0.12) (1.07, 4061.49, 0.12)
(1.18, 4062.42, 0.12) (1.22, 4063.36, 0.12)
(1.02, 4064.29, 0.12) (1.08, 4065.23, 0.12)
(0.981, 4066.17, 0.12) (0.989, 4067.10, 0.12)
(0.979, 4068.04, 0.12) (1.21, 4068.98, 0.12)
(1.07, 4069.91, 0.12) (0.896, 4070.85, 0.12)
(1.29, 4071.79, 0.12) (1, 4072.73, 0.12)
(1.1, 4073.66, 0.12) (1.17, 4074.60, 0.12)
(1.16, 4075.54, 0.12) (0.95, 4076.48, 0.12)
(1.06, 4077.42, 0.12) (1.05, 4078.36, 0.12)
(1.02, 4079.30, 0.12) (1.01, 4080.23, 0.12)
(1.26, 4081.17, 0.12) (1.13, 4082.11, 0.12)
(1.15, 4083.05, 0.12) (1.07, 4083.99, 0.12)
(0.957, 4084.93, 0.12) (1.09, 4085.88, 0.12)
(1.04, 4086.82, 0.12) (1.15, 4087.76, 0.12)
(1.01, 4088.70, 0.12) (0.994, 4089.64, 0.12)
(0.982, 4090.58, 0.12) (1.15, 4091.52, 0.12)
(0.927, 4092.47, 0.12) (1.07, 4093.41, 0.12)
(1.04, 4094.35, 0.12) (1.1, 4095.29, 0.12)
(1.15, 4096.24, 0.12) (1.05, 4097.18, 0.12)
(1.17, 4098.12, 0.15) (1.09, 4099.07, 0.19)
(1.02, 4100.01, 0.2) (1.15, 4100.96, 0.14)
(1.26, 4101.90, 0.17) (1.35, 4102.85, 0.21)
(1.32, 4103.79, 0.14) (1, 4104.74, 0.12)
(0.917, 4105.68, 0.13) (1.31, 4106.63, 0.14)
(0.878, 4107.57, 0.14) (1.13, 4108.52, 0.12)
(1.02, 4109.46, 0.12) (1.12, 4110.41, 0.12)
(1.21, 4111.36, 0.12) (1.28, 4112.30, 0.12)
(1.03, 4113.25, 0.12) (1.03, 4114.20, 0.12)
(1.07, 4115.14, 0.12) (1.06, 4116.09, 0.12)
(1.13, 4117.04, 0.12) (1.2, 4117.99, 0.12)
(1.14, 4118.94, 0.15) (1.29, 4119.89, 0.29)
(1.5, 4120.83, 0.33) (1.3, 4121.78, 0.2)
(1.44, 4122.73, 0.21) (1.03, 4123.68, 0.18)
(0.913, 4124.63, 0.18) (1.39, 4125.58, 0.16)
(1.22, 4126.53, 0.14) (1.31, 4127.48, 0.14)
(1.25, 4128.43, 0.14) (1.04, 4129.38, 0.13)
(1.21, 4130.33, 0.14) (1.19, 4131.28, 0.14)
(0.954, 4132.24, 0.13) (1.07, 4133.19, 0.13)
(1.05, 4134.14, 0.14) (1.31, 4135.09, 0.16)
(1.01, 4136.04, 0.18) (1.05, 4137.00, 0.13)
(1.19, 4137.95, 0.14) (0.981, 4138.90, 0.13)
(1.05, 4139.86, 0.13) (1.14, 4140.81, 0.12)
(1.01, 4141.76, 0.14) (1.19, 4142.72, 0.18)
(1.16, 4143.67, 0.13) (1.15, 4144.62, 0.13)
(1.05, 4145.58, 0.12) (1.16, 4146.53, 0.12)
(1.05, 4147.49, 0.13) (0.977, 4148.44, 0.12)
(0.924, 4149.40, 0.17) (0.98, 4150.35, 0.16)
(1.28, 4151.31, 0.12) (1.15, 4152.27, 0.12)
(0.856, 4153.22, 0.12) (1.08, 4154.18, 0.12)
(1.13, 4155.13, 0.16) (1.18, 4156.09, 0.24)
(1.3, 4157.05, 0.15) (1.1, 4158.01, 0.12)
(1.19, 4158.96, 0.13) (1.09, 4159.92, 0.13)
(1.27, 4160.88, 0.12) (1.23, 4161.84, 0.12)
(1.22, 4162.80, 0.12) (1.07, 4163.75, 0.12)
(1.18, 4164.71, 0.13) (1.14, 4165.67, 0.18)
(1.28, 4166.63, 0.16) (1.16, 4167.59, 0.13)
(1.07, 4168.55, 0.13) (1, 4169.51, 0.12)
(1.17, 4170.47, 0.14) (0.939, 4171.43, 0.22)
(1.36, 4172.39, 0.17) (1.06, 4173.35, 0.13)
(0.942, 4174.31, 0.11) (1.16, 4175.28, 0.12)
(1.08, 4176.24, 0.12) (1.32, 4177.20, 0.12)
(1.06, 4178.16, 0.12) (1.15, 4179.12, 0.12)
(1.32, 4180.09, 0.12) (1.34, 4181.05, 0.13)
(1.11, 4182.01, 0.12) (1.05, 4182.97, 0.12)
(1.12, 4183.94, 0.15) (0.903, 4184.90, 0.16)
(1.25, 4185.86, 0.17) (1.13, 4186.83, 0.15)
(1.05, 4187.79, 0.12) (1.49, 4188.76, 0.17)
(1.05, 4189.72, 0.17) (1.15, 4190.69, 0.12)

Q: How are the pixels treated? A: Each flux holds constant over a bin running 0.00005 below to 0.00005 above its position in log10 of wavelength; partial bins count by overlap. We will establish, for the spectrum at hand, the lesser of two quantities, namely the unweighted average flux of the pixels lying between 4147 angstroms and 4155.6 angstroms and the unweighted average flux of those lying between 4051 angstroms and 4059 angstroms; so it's 1.05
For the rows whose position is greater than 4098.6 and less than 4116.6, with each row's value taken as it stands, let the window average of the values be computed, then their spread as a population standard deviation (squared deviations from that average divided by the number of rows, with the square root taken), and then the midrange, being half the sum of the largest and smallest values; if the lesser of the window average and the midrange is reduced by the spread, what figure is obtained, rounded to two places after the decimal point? 0.98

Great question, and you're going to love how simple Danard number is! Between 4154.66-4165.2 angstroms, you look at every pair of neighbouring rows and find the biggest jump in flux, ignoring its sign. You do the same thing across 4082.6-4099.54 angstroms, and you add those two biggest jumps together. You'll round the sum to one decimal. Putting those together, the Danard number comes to 0.4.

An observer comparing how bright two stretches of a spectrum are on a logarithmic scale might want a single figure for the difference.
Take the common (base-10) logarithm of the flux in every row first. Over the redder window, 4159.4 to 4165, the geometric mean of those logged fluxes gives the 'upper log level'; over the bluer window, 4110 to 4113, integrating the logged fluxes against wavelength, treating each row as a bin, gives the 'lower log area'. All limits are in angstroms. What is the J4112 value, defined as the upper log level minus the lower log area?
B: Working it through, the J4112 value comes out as -0.16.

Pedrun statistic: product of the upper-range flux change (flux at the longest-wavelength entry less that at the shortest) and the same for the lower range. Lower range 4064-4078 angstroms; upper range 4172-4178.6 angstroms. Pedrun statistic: -0.012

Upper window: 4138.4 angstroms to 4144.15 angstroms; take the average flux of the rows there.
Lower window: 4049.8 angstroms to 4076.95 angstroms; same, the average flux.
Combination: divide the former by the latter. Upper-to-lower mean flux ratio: 1.00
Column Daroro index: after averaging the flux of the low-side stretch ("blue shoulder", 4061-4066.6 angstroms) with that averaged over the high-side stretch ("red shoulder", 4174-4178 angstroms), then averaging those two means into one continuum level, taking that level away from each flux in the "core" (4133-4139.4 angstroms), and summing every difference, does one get -0.1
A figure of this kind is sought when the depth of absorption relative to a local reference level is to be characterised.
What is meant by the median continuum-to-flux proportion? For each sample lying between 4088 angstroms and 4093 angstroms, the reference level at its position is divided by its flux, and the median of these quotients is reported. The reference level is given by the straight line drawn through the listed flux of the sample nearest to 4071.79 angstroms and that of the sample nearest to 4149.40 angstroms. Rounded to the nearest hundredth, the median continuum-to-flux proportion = 1.21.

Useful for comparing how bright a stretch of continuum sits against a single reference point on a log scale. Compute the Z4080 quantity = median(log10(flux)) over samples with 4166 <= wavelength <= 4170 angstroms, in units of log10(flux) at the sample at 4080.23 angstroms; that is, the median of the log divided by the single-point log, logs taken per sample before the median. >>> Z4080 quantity 10.9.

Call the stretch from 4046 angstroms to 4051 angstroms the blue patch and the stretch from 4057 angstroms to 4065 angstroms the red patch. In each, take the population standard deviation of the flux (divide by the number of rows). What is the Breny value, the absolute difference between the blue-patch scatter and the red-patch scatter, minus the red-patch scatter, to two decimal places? -0.11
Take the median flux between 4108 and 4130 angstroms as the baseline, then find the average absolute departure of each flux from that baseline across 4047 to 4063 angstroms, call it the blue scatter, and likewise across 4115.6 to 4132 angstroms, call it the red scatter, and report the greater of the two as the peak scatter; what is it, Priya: 0.135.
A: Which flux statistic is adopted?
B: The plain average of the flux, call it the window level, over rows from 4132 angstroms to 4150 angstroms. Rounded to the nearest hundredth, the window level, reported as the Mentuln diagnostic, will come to 1.08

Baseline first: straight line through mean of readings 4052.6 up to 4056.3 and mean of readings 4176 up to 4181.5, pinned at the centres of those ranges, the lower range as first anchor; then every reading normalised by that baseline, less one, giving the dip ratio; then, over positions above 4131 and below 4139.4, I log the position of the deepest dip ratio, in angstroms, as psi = 4132.24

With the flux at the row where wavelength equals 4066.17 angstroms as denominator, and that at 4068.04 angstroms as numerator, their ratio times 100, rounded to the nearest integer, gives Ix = 100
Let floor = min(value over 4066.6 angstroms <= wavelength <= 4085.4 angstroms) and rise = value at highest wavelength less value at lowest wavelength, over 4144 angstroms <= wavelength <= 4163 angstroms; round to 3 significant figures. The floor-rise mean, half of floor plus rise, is 0.483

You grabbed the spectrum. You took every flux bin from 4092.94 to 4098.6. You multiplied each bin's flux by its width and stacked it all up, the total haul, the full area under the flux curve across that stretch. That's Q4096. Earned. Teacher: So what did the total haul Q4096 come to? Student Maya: 6.21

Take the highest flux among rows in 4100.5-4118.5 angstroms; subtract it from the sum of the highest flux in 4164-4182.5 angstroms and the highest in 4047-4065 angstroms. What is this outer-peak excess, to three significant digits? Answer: 1.36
